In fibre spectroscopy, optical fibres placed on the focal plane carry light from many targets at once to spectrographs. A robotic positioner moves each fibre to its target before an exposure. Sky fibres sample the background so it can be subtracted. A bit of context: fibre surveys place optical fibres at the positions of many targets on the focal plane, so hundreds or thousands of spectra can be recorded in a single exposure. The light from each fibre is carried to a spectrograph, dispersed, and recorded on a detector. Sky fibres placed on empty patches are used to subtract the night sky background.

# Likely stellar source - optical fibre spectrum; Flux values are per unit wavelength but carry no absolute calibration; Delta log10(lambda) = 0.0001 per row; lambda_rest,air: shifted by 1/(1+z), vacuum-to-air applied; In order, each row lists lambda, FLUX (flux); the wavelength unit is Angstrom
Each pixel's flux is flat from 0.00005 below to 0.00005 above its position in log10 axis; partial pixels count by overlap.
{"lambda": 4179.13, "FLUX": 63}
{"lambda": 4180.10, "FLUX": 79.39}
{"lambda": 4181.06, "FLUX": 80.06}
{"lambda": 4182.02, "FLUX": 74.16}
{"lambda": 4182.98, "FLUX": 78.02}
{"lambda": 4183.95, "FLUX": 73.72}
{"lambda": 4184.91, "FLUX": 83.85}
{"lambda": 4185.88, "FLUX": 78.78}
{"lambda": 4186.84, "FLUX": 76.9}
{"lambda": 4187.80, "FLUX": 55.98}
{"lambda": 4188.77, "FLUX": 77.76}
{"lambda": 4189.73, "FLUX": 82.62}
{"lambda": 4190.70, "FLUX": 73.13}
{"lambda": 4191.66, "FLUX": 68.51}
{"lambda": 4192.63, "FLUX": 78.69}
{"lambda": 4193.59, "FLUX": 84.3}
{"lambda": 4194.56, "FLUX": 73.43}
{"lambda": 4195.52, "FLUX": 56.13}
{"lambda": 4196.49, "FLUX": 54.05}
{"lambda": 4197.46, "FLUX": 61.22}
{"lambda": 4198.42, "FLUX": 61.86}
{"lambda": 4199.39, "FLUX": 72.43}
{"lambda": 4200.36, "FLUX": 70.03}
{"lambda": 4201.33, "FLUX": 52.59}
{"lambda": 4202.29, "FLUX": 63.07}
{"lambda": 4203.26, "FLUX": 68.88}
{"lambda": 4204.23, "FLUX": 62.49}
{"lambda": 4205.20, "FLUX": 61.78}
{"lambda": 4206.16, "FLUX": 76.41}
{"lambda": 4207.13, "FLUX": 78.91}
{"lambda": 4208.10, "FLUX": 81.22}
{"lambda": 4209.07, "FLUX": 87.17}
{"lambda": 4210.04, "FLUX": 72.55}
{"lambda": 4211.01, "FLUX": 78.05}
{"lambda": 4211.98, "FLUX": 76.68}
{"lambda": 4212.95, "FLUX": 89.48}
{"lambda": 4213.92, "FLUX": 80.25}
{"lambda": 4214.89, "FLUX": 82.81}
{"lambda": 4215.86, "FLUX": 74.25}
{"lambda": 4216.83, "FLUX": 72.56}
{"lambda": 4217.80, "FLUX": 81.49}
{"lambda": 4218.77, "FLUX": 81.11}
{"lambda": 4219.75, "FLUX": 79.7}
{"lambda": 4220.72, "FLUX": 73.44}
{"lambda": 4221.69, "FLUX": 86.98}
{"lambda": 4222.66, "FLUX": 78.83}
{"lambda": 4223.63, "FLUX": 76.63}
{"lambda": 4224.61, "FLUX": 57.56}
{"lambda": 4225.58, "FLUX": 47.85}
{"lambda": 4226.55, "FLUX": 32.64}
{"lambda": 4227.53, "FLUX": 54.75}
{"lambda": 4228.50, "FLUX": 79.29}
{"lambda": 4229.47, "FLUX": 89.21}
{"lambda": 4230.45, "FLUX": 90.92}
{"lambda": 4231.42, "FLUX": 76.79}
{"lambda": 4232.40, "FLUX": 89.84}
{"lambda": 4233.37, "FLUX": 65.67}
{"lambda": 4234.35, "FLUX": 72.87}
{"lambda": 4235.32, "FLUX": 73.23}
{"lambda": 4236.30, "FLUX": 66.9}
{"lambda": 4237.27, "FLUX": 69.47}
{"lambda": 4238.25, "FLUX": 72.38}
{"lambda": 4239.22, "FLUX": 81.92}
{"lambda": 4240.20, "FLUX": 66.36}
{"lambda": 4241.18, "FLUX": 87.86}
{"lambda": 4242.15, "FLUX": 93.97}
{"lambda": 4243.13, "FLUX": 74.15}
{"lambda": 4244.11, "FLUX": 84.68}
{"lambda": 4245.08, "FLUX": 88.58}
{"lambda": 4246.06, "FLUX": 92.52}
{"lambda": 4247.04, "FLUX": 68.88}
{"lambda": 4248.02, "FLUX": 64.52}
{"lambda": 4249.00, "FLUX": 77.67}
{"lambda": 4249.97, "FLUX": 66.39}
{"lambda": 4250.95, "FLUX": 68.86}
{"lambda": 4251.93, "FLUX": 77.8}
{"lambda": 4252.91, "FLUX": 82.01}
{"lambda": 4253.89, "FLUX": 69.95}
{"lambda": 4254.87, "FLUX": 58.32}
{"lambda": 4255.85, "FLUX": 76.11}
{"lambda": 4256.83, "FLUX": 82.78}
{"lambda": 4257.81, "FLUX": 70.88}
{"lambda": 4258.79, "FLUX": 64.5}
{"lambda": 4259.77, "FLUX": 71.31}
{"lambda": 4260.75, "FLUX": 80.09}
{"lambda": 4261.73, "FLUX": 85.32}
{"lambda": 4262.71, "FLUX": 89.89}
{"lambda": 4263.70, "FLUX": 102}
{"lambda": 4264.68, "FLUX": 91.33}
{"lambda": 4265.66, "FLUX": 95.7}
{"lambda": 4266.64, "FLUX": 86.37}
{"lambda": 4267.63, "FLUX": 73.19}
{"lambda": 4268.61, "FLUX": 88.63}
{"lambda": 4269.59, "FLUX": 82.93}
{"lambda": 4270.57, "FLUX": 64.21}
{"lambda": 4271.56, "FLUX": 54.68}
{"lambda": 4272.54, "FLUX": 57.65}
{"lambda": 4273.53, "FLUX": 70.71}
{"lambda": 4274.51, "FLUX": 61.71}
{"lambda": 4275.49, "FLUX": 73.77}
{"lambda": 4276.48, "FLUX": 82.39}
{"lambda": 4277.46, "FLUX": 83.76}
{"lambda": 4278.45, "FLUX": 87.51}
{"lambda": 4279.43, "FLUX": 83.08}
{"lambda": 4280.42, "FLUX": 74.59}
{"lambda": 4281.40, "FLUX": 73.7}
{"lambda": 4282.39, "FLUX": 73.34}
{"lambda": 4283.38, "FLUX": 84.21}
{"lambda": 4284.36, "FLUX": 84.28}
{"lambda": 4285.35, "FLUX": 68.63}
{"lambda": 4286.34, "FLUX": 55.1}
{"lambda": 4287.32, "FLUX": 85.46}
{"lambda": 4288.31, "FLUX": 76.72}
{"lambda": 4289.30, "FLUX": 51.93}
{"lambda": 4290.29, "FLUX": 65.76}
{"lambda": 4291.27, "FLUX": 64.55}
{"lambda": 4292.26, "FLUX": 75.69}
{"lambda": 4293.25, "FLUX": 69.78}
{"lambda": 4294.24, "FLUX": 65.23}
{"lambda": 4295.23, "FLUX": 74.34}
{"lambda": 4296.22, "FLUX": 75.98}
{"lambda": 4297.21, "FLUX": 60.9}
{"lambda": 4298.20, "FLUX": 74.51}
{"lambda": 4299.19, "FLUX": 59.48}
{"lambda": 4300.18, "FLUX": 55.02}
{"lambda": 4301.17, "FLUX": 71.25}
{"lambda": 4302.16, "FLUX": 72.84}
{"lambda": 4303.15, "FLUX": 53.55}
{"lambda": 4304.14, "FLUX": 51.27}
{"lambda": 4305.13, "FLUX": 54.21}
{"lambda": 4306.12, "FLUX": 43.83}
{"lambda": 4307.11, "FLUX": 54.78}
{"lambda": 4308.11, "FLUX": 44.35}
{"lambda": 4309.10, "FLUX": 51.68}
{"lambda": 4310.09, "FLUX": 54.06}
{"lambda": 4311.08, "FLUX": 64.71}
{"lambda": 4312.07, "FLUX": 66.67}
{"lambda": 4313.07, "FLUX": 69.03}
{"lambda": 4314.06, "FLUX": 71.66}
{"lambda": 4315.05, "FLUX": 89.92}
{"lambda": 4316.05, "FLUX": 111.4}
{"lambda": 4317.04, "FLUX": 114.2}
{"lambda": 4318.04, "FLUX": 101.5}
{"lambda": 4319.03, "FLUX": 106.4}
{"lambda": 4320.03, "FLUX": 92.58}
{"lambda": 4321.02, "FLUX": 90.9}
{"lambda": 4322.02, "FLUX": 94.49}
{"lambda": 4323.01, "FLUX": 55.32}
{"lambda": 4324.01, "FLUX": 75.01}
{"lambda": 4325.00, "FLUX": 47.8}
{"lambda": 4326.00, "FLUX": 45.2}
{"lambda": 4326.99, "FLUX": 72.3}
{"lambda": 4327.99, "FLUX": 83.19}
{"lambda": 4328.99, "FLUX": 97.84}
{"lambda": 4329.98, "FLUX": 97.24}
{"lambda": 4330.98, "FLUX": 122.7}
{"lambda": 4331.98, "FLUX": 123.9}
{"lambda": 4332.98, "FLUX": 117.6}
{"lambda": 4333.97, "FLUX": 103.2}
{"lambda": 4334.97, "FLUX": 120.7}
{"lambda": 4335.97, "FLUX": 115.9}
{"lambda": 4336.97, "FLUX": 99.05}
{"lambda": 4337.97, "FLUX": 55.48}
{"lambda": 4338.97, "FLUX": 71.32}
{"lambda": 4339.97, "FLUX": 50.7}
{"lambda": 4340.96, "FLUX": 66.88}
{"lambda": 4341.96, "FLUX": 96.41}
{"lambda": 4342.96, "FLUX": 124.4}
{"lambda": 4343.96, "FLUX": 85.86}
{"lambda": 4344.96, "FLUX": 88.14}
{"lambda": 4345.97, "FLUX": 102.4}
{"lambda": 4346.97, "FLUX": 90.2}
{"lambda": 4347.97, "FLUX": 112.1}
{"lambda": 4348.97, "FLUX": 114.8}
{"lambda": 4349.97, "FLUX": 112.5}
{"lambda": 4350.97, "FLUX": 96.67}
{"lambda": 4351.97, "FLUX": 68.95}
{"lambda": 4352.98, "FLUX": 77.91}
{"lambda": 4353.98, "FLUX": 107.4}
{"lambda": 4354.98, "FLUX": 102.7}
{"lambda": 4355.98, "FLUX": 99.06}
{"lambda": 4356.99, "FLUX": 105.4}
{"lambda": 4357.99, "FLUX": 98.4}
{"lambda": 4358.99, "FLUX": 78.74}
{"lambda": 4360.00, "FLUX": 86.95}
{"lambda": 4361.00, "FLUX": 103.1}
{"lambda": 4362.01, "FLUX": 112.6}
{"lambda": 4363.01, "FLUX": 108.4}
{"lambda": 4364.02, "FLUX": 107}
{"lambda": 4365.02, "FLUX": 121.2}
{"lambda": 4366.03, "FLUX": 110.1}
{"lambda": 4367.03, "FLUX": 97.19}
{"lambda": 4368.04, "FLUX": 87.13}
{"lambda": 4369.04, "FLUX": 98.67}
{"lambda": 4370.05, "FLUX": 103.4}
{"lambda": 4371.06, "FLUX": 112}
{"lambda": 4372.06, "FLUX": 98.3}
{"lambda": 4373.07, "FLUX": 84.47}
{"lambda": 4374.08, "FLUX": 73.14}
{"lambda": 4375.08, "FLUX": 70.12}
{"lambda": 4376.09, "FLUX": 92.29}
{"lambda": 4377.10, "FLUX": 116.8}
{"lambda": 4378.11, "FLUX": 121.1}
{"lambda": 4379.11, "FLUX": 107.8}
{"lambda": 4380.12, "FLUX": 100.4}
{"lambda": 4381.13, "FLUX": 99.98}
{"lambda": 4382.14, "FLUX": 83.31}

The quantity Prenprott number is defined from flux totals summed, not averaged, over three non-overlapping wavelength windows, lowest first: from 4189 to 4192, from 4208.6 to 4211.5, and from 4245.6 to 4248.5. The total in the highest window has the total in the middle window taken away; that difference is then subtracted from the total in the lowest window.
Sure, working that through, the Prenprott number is 236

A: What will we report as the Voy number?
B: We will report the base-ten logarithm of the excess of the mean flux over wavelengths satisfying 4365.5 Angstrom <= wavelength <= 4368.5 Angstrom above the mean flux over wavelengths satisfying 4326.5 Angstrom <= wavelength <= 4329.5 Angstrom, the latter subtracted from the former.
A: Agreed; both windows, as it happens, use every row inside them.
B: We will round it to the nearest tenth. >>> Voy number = 1.1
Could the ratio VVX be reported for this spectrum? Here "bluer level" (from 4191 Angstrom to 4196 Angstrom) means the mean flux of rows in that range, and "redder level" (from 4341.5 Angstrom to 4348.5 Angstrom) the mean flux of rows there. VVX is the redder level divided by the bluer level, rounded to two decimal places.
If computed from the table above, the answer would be 1.38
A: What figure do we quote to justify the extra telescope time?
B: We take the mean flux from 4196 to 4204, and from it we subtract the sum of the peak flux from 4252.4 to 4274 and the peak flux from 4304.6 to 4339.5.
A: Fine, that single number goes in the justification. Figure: -163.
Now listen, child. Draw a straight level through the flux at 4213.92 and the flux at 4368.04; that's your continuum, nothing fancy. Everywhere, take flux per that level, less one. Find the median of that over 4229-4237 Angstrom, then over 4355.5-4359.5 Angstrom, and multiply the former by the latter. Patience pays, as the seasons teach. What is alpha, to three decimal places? -0.011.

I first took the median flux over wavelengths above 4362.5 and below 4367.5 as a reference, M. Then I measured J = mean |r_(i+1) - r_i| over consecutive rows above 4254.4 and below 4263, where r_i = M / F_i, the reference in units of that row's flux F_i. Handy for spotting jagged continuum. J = 0.174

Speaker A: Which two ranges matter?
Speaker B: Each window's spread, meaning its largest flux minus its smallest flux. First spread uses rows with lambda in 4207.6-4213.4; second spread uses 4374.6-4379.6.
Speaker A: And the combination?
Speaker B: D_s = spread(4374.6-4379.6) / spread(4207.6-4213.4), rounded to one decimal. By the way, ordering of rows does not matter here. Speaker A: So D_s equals 3.0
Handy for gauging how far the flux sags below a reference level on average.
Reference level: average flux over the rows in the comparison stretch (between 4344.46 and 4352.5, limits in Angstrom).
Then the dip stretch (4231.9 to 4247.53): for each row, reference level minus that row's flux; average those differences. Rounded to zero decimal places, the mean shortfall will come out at 20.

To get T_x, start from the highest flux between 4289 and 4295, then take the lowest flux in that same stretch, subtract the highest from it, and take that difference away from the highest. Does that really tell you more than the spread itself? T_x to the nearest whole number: 99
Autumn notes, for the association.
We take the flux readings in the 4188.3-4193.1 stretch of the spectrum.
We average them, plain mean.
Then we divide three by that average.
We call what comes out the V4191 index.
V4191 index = 0.039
